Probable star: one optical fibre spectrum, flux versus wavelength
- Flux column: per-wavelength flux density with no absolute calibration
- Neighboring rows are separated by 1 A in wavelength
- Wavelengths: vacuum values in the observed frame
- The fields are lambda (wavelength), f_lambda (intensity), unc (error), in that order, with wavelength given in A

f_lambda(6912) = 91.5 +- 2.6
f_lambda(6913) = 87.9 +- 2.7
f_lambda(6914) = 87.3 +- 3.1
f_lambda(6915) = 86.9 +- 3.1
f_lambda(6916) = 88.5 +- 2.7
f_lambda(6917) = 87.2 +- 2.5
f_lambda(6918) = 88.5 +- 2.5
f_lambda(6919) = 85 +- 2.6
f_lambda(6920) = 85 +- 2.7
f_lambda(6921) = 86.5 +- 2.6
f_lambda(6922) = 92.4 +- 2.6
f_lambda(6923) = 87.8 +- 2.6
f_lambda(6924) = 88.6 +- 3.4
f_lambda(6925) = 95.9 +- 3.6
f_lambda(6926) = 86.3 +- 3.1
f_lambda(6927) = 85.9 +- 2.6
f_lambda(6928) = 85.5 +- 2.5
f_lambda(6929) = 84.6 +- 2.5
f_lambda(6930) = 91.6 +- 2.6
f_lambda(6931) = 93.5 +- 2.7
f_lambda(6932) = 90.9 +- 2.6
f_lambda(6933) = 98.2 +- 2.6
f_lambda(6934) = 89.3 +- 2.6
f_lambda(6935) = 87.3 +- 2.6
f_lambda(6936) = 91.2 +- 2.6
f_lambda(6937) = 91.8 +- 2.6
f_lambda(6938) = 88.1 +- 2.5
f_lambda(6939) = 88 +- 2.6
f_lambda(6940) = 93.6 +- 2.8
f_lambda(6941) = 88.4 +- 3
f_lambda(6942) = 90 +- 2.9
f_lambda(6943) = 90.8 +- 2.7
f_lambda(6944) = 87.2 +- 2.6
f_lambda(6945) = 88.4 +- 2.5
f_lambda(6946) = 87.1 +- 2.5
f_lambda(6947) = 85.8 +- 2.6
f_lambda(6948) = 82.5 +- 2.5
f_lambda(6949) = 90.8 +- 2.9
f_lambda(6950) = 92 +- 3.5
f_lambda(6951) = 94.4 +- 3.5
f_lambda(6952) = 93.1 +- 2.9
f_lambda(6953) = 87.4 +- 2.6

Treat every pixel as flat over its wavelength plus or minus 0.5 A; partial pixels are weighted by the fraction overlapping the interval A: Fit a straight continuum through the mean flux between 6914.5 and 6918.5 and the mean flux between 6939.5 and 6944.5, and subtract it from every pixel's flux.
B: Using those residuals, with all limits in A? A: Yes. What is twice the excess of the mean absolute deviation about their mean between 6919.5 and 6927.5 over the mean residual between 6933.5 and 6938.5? 5.5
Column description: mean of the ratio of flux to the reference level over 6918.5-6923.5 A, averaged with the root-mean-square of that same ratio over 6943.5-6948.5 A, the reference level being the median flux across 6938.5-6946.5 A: 0.98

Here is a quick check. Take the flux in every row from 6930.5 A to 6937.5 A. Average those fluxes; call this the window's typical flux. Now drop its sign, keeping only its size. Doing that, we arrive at 91.7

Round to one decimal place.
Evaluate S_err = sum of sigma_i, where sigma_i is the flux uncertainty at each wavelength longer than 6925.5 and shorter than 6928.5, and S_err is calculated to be 8.2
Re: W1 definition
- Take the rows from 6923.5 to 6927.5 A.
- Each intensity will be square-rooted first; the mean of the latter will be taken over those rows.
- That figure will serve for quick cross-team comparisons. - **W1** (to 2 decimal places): 9.44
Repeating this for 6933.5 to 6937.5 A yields 9.48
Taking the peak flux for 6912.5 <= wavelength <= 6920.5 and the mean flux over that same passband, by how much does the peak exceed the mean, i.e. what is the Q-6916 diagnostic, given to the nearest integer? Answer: 1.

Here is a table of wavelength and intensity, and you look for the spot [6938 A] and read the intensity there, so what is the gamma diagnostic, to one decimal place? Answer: 88.1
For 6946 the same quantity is 87.1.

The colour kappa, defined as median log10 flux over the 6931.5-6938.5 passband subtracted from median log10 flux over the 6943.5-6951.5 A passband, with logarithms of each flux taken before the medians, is -0.015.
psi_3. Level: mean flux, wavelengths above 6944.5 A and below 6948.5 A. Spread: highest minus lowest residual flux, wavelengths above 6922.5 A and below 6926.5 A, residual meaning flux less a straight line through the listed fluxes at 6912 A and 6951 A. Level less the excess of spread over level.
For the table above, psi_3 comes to 162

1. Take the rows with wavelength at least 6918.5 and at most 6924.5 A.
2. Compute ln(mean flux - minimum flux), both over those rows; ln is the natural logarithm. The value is 0.94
